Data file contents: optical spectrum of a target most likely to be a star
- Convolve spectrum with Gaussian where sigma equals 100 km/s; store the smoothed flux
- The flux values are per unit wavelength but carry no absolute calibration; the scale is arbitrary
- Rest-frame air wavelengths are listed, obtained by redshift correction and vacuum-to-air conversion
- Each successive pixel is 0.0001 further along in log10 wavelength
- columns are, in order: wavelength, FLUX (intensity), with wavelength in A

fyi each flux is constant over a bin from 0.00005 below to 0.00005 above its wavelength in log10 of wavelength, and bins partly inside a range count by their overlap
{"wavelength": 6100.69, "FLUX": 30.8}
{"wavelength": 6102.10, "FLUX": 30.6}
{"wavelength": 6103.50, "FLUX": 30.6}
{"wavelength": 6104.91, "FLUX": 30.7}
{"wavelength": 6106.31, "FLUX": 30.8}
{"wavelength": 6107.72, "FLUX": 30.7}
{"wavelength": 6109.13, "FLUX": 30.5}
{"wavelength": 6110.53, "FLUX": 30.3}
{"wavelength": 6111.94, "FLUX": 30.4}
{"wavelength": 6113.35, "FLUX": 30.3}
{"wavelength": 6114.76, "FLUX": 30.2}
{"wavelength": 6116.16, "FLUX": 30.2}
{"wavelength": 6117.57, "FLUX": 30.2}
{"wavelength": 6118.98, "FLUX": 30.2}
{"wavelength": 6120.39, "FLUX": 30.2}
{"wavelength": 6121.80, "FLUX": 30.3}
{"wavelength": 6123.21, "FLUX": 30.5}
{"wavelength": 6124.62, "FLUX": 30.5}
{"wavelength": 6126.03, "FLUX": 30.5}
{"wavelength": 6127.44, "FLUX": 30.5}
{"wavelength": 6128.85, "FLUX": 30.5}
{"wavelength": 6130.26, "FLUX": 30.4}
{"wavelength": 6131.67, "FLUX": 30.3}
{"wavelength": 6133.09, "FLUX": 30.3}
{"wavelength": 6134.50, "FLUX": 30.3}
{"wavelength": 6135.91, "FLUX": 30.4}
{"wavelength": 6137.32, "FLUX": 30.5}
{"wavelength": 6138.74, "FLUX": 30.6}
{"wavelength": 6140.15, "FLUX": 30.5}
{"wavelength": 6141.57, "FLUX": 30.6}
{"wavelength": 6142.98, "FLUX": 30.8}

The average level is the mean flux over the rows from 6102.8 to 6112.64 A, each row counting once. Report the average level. 30.6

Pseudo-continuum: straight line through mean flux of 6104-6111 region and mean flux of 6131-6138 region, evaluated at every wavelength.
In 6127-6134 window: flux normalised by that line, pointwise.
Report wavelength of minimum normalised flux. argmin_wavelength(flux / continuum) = 6131.67 A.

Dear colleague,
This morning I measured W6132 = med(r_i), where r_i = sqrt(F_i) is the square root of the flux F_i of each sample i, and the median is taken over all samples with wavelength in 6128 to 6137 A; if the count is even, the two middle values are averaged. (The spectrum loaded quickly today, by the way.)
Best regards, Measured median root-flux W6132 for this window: 5.51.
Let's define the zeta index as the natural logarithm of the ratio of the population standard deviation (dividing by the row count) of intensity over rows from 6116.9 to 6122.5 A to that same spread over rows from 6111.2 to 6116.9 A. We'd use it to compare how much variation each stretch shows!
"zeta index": -0.65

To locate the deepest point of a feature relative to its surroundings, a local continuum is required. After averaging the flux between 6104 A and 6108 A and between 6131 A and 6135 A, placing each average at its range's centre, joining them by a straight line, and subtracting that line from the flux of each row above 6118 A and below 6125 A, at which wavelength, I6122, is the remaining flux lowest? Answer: 6118.98 A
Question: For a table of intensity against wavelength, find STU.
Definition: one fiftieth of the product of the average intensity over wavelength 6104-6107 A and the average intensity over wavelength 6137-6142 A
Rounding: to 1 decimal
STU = 18.8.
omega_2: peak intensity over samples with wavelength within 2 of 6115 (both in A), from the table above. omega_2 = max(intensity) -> 30.3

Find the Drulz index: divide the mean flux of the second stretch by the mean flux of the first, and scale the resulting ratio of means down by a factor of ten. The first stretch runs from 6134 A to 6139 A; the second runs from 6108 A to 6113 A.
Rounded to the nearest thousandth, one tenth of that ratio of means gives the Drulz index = 0.100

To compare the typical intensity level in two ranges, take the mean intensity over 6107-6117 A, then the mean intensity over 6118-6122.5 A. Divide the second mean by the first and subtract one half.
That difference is 0.495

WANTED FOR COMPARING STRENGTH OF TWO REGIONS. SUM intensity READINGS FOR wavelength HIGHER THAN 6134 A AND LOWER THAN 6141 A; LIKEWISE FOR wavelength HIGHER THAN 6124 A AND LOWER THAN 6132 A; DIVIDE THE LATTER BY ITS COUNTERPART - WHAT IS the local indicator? 1.20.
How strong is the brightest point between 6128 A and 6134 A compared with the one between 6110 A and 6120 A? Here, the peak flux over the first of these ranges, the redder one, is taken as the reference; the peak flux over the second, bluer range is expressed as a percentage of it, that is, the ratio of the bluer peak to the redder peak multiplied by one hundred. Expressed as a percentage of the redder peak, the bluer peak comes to 99.7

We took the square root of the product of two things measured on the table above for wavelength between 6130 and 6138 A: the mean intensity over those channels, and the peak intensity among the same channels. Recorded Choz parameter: 30.4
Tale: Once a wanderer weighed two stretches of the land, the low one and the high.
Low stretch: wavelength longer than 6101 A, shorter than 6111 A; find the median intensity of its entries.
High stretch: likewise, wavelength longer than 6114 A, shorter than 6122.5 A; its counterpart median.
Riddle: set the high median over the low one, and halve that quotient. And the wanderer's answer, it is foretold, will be 0.493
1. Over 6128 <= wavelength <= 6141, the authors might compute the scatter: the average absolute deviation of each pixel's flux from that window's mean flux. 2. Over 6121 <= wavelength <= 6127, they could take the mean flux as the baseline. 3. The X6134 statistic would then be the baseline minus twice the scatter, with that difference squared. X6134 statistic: 916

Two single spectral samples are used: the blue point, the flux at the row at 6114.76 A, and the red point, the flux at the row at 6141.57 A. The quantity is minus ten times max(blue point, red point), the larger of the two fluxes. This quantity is -306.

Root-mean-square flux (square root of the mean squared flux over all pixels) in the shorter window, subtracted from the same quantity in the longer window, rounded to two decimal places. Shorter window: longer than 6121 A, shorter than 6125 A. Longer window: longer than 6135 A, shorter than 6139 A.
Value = 0.07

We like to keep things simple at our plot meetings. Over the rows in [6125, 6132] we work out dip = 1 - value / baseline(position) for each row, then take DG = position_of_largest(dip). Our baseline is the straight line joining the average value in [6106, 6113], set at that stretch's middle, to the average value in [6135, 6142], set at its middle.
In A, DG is 6131.67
